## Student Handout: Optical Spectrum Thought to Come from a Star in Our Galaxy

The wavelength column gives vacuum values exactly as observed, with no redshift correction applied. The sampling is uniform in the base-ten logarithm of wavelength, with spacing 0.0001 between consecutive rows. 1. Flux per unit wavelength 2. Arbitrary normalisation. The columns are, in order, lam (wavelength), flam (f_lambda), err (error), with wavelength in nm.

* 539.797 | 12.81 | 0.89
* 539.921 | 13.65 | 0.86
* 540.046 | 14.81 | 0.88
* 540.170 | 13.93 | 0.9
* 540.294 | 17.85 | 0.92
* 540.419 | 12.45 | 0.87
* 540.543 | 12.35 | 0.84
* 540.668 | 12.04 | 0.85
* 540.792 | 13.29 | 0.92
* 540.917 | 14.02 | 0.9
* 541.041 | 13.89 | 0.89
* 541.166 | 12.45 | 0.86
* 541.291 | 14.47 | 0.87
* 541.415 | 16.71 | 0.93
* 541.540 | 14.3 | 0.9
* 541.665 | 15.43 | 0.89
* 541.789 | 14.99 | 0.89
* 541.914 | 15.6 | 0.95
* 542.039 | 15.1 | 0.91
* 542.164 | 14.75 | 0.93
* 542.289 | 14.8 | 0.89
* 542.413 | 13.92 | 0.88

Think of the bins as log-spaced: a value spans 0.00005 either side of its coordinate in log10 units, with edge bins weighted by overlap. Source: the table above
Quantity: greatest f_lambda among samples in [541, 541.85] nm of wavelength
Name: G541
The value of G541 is 16.71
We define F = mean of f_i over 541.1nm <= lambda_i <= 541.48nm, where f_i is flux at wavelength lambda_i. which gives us 14.5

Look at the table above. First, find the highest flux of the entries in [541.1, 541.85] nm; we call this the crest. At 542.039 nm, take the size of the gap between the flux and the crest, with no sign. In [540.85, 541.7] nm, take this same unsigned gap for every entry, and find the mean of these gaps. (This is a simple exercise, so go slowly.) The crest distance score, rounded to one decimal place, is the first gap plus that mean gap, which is 3.9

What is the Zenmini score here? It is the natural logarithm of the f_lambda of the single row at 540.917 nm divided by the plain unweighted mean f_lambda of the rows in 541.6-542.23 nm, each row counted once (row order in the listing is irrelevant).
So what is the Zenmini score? -0.08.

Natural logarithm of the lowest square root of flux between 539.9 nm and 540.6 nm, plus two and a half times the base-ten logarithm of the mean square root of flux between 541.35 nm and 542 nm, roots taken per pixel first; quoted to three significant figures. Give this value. 2.74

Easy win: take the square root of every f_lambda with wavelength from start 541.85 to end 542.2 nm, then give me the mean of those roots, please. 3.89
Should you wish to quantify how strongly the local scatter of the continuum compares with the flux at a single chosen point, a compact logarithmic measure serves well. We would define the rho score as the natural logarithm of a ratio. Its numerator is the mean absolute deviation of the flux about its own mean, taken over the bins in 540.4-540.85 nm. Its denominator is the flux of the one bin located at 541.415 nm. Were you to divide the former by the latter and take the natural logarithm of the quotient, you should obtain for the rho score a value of -3.8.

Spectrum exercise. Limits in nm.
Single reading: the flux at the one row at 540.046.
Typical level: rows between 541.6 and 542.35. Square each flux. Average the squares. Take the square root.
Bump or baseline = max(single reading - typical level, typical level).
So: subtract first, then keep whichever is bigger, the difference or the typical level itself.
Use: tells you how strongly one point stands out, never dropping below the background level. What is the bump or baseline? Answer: 15.1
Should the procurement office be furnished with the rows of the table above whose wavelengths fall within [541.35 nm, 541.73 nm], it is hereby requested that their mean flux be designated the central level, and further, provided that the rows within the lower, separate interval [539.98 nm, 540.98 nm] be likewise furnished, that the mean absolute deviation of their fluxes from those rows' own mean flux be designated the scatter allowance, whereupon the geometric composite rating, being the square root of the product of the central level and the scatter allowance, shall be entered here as 4.5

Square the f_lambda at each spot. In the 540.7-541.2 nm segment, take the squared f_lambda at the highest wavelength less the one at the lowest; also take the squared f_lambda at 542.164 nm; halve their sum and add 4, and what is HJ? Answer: 102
